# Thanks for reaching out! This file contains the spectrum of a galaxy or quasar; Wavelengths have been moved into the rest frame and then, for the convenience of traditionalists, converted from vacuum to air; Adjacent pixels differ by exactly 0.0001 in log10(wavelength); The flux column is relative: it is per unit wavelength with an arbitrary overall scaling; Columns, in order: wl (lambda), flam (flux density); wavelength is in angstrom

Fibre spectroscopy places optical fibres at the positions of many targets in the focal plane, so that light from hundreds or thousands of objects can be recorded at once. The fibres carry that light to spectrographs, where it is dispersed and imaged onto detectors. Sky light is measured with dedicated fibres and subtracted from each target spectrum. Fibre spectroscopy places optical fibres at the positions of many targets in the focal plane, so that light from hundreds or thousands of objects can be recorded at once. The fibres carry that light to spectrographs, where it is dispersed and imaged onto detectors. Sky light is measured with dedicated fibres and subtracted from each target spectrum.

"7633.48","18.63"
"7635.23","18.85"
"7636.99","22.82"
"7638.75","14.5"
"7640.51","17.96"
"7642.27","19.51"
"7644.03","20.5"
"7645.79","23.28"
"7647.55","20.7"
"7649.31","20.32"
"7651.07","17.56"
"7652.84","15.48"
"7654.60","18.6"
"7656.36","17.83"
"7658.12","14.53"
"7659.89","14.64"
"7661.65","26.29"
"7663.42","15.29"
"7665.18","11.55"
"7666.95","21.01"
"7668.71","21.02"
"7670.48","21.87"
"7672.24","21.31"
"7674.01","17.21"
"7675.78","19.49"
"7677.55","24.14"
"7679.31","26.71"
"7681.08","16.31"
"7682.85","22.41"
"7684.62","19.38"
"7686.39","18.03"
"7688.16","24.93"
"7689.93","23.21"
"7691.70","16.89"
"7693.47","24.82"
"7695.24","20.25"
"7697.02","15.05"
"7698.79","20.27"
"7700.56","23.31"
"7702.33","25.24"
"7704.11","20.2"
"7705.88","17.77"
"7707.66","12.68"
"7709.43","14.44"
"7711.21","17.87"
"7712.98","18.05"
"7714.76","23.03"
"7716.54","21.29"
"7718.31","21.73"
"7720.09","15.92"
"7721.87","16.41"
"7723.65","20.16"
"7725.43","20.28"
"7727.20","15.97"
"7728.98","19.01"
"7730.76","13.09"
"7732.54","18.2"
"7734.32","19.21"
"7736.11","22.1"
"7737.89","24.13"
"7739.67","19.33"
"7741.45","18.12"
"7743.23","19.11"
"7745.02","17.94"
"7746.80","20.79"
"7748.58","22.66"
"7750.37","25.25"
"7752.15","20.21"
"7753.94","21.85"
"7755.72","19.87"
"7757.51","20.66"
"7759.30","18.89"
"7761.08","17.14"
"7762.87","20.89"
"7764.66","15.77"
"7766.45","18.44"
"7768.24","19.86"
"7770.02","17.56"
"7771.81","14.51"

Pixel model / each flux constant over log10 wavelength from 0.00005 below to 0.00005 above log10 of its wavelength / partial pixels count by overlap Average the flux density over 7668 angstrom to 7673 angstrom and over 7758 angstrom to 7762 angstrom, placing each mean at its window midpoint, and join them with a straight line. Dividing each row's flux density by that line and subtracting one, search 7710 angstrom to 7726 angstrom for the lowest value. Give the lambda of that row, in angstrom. 7720.09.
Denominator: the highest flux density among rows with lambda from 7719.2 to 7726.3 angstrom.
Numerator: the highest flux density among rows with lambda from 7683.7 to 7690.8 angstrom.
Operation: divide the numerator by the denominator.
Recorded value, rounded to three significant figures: 1.23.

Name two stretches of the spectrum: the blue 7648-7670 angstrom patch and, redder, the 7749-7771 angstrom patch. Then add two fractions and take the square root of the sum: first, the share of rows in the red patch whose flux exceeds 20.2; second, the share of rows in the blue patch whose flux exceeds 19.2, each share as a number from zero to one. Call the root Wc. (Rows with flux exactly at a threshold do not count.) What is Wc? 0.87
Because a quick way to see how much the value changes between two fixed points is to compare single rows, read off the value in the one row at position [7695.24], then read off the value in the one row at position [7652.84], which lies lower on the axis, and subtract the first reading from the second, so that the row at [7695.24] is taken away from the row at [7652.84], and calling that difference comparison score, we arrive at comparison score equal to -5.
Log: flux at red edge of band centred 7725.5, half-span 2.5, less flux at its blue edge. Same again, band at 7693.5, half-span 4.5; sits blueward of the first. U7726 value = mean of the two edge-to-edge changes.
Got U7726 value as -6.2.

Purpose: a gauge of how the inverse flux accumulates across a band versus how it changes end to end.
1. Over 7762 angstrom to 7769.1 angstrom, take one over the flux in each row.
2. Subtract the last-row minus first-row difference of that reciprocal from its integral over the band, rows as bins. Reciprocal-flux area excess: 0.38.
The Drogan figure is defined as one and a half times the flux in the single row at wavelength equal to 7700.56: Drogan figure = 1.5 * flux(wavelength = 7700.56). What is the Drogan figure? 35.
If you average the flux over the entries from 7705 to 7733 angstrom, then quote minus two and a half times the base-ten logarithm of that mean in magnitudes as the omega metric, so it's -3.130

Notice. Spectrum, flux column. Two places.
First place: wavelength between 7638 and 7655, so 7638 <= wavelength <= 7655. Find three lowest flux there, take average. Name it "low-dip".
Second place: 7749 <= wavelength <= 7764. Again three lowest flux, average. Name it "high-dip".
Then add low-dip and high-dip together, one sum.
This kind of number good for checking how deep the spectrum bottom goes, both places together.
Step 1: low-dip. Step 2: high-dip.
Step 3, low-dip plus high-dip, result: 34.5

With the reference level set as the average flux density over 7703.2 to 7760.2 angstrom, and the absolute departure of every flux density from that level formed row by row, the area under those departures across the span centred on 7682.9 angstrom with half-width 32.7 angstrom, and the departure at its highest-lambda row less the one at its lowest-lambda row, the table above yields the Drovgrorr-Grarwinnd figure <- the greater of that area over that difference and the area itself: 212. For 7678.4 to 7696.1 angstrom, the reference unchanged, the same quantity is 59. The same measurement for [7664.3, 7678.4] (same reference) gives 41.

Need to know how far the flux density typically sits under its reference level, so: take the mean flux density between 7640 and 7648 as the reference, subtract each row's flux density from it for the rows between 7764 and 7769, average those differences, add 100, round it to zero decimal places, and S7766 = 102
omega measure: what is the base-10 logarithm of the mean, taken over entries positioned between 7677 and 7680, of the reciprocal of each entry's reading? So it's -1.40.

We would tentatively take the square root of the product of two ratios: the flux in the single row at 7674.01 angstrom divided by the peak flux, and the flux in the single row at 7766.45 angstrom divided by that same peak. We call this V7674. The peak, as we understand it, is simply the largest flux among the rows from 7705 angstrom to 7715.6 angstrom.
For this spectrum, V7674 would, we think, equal 0.77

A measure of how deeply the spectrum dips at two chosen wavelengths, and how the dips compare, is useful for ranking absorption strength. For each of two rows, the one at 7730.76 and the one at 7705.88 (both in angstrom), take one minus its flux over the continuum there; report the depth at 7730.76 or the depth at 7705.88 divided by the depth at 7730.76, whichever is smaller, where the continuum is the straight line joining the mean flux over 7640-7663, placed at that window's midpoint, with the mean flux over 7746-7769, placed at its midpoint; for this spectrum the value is 0.3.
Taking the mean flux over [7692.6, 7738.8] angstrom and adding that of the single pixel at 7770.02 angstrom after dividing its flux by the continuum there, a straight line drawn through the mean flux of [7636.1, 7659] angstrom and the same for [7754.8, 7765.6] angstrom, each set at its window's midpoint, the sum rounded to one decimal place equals 20.2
